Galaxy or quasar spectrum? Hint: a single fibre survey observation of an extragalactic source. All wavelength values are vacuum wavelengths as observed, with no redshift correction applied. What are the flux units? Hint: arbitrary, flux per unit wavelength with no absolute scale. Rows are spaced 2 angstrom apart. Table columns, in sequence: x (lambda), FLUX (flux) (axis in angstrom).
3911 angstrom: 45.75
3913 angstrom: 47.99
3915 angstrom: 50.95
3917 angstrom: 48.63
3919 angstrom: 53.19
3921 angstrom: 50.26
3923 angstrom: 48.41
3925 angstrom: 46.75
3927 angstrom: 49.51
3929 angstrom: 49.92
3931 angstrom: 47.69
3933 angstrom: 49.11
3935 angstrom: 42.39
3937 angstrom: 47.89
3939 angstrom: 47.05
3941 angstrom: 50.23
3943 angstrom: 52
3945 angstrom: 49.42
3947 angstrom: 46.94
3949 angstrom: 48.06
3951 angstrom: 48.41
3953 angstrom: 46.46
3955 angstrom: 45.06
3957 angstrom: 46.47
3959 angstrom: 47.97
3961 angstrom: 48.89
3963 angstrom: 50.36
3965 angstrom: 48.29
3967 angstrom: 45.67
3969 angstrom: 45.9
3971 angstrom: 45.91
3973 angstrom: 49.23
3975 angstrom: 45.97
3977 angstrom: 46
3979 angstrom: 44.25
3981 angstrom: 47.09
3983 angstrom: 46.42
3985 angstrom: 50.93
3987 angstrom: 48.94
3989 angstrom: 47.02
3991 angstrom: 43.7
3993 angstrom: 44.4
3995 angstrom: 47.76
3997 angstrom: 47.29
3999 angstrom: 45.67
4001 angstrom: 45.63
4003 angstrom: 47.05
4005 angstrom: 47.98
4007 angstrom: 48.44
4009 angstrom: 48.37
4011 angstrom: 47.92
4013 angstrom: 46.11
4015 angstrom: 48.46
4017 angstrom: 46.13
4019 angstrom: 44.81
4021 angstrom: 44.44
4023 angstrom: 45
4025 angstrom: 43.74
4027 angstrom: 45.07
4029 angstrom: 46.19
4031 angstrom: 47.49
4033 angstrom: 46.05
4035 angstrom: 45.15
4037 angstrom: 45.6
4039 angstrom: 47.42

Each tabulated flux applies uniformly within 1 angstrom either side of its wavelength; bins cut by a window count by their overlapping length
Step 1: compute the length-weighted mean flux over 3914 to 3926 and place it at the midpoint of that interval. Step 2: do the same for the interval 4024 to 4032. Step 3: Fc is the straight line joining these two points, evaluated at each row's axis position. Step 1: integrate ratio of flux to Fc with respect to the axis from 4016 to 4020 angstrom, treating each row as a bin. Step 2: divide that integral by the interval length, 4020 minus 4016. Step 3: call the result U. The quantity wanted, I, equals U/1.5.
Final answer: 0.66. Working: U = 0.99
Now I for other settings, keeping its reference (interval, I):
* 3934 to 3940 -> 0.62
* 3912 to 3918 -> 0.66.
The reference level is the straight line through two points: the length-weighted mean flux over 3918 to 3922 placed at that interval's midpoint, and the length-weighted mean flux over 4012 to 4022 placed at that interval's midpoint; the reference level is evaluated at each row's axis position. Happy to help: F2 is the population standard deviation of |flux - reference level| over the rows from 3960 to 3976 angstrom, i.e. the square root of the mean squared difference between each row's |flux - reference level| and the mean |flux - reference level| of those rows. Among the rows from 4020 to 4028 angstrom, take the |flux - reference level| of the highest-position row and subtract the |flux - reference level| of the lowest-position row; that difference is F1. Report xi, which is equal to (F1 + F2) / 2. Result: 0.1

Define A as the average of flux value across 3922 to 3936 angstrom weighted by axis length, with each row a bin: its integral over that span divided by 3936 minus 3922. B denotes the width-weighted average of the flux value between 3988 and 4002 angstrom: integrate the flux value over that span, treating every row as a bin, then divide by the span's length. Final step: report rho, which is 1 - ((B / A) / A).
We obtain 0.980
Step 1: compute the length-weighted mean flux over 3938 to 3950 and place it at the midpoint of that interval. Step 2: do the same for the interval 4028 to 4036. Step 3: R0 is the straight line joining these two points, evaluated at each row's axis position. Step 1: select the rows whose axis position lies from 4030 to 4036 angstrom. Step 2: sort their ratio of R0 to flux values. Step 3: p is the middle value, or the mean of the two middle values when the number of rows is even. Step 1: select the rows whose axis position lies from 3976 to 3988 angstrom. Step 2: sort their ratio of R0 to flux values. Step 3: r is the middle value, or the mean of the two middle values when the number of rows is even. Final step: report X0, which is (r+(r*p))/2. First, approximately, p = 1.00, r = 1.02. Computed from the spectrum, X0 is 1.02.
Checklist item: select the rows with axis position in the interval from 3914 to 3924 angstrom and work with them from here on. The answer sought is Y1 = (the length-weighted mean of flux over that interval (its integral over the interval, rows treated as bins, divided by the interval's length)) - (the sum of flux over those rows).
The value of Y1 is -201.2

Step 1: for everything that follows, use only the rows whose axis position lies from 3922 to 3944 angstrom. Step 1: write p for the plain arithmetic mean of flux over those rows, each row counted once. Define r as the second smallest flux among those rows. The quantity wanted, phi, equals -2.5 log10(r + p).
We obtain -4.94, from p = 48.3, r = 46.75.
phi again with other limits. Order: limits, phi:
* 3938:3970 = -4.93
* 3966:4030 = -4.89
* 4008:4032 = -4.89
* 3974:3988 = -4.92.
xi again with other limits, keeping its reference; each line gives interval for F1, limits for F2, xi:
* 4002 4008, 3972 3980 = 1.4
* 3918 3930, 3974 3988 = 0.4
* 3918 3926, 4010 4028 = 2.0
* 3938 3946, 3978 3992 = -0.7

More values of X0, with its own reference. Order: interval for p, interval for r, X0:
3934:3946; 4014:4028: 1.04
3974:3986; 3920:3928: 1.03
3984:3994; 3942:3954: 1.02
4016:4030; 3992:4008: 1.02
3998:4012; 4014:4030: 1.02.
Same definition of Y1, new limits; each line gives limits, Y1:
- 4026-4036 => -184.0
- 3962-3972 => -188.9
